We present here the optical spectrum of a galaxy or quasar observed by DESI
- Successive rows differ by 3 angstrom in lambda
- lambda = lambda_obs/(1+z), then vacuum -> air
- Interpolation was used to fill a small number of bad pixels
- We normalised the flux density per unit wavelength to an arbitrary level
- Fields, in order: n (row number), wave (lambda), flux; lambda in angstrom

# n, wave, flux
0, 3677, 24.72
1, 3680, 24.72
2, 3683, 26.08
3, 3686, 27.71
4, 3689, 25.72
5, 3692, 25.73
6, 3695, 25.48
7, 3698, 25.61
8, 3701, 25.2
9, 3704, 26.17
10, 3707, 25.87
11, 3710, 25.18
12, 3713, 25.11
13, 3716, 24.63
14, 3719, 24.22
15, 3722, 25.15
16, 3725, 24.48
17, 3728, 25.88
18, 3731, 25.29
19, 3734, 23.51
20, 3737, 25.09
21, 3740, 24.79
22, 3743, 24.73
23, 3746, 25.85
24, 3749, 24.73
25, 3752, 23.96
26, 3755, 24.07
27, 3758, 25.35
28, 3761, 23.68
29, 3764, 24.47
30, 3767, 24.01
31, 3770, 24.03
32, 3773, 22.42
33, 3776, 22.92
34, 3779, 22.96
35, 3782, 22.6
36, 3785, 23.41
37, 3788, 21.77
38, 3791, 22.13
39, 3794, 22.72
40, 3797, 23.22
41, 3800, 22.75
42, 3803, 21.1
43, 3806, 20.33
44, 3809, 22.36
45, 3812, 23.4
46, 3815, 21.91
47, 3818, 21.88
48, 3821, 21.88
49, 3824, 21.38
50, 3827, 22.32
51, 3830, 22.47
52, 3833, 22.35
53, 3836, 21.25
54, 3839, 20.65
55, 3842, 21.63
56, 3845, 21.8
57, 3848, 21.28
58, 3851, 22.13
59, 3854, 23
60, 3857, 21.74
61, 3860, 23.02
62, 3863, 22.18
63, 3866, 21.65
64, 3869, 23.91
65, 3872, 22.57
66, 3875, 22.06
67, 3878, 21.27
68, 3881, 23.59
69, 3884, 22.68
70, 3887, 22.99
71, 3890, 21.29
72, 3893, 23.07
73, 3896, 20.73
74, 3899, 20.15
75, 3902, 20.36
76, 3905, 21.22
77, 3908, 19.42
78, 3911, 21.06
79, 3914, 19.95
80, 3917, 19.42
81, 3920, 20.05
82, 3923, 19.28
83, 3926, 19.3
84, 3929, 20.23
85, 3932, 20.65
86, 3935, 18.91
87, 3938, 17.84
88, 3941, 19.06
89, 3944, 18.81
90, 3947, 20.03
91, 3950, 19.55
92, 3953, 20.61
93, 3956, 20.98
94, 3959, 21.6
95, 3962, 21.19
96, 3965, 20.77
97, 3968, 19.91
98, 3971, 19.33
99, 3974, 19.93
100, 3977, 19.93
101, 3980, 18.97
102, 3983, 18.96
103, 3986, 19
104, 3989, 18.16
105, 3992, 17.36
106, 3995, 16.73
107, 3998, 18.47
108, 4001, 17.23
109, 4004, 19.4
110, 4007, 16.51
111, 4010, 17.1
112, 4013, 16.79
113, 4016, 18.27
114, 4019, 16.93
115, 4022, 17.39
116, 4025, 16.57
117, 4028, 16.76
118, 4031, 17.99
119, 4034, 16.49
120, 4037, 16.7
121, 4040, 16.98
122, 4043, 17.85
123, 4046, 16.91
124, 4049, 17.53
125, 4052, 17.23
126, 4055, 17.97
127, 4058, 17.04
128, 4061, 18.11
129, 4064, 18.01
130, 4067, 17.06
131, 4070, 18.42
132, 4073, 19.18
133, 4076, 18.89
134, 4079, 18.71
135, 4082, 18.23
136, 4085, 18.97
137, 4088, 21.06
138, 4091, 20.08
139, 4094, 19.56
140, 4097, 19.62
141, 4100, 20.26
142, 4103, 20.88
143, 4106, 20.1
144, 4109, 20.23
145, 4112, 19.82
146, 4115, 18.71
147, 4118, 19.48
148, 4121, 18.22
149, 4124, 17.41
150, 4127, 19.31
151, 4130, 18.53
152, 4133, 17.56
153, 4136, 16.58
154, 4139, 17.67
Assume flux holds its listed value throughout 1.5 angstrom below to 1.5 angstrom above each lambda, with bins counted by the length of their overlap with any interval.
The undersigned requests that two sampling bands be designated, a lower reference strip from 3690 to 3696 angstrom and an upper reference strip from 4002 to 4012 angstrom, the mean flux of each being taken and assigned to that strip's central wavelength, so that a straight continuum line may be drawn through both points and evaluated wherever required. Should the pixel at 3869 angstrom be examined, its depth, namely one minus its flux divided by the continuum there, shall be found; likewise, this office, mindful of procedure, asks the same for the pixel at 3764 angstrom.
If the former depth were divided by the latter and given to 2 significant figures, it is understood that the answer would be 4.8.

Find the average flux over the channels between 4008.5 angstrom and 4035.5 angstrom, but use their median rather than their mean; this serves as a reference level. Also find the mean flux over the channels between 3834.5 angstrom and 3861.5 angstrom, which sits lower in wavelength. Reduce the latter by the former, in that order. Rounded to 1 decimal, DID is 4.9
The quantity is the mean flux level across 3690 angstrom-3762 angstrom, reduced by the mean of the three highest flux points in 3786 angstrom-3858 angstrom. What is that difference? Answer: 1.8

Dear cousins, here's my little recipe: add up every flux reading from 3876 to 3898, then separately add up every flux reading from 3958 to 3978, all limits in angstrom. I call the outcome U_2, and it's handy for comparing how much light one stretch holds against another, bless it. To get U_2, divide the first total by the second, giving 1.09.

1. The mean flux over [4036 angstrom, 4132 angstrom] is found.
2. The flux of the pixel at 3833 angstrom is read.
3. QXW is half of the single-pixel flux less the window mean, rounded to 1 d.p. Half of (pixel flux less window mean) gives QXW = 1.8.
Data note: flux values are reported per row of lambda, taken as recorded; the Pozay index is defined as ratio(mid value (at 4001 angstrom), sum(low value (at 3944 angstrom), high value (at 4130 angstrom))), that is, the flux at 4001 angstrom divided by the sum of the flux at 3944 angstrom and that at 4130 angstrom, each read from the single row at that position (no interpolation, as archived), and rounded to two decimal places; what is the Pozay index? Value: 0.46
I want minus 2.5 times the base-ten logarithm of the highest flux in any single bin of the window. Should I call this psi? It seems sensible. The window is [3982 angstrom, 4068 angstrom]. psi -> -3.22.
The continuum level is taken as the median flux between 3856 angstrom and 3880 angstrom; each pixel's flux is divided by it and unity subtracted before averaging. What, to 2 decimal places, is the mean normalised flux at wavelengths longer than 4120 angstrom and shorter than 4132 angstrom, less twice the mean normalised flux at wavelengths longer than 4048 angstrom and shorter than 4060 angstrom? 0.25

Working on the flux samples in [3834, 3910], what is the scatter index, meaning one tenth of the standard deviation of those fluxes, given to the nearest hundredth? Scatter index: 0.11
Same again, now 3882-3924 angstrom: 0.13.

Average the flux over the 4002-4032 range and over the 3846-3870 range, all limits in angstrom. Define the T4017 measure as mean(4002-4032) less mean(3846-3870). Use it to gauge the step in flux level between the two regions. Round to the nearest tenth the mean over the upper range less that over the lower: -5.0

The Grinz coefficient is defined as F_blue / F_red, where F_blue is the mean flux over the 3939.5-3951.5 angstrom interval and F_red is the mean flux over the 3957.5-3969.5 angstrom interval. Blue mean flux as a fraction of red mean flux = 0.93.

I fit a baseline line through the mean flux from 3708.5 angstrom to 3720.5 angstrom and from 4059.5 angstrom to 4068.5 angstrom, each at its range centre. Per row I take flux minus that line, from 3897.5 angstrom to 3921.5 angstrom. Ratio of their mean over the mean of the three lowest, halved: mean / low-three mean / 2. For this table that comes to 0.26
